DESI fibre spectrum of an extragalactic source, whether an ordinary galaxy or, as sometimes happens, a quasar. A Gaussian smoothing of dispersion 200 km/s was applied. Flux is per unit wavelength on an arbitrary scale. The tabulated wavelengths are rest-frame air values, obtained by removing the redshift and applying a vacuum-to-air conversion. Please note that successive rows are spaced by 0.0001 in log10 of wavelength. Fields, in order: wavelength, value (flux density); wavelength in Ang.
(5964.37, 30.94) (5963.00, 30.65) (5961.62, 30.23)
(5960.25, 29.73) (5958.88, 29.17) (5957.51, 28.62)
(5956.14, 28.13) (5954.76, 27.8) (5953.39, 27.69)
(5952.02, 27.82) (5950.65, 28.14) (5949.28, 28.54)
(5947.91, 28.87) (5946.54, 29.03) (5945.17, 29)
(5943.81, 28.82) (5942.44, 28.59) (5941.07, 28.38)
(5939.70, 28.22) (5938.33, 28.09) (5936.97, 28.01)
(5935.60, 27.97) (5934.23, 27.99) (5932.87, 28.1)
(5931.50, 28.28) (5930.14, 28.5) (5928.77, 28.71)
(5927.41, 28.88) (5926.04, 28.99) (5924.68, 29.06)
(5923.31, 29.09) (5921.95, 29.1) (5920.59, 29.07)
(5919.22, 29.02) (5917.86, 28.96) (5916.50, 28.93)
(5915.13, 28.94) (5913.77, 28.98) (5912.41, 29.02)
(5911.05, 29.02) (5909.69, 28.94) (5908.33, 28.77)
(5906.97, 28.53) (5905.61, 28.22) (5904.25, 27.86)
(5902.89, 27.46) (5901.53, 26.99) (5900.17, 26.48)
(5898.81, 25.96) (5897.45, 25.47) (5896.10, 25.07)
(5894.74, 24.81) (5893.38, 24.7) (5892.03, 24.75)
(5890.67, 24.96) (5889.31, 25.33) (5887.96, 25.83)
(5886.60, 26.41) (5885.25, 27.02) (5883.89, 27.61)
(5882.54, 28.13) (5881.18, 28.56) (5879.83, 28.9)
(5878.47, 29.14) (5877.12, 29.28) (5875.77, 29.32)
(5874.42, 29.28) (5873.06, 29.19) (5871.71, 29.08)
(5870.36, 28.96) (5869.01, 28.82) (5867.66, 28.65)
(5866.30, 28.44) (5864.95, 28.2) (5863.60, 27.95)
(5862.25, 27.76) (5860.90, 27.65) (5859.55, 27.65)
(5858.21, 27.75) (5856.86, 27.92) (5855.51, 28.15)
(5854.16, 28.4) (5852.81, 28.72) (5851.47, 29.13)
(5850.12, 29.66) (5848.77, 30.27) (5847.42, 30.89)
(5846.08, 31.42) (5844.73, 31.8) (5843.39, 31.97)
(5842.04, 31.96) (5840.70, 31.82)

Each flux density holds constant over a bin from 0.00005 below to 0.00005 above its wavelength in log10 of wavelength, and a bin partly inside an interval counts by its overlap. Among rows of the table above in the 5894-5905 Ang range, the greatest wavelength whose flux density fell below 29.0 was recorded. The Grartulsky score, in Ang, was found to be 5904.25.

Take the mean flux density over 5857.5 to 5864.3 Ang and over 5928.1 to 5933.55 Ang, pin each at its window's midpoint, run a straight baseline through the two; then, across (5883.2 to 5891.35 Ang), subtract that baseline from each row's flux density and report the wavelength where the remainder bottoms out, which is 5890.67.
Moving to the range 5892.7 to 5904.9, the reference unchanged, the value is 5893.38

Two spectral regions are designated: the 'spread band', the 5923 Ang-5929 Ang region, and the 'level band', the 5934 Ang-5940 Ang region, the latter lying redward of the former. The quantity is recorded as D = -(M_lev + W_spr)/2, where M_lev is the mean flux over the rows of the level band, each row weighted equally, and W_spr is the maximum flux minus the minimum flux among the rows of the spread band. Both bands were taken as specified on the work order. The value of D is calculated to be -14.2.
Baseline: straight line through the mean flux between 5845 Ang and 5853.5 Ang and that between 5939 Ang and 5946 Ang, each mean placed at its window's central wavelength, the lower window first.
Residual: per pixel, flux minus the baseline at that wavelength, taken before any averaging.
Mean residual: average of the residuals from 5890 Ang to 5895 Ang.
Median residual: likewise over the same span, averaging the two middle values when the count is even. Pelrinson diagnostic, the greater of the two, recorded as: -4.6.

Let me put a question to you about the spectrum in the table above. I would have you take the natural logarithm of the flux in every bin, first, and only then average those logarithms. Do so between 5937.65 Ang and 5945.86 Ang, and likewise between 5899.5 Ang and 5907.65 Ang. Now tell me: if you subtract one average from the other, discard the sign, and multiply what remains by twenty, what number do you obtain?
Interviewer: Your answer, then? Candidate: 0.7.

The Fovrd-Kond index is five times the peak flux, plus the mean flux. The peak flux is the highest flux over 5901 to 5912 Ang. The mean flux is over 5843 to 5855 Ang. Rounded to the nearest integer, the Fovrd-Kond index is 175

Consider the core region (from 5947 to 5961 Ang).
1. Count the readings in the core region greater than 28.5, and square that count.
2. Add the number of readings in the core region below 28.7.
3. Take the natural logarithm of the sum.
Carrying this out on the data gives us 3.47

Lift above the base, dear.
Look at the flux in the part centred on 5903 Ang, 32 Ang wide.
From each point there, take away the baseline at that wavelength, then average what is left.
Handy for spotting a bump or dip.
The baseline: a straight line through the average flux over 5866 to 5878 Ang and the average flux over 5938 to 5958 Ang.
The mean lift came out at -1.6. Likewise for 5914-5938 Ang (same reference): 0.1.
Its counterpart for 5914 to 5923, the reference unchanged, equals 0.4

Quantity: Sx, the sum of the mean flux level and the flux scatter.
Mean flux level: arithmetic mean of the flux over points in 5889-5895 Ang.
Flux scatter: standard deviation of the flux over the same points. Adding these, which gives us 25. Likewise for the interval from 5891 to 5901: 26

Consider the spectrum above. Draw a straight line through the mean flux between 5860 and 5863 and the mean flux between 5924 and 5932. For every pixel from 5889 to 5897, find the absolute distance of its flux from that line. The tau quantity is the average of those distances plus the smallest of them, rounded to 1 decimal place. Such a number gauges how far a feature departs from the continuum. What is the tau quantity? 6.1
